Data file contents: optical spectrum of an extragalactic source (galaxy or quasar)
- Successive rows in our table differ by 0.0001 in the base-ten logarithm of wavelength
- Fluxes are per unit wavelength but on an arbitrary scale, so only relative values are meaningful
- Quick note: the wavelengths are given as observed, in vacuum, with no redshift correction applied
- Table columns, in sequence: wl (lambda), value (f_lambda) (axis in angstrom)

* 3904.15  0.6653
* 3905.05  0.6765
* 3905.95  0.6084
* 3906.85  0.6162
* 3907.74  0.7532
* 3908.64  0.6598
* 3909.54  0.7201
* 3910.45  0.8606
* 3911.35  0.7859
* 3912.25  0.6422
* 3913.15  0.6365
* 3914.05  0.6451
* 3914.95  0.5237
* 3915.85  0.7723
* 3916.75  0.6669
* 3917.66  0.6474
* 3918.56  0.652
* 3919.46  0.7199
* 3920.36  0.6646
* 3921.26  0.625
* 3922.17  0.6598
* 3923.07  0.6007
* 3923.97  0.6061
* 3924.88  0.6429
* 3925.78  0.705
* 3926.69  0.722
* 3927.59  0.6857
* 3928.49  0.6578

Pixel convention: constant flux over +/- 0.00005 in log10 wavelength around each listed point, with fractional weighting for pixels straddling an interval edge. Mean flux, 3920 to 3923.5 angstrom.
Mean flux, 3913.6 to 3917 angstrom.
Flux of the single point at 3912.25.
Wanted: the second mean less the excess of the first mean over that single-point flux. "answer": 0.657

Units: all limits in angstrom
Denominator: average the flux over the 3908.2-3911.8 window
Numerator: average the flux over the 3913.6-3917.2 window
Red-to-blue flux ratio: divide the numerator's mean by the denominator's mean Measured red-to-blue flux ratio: 0.86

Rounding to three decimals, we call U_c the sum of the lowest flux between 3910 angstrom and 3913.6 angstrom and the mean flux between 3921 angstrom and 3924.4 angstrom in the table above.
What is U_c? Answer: 1.259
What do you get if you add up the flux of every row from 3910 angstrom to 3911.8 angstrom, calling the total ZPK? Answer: 1.65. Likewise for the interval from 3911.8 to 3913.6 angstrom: 1.28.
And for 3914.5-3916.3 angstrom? 1.30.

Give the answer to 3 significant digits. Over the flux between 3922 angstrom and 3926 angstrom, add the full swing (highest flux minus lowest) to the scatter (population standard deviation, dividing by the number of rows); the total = 0.142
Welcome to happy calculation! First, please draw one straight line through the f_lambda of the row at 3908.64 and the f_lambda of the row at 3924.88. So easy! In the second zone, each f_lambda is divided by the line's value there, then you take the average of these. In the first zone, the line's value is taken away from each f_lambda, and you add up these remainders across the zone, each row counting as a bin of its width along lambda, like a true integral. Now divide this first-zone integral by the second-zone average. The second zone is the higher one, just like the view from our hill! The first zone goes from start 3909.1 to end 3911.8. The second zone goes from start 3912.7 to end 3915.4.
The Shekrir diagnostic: 0.38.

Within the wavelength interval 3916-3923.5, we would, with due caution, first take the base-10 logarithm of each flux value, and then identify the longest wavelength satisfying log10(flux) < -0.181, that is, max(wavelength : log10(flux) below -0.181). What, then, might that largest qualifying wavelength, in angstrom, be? 3923.07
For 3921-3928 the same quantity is 3924.88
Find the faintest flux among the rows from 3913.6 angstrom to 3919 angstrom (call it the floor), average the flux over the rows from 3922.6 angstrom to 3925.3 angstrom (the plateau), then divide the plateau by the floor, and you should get 1.18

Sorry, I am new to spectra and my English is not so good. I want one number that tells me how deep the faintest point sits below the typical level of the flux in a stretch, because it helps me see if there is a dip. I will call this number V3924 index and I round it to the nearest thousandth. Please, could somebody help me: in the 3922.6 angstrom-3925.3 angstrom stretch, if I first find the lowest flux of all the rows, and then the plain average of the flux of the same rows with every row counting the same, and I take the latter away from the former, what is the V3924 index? -0.016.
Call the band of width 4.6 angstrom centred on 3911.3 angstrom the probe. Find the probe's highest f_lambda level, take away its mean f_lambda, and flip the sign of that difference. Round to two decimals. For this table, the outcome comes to -0.13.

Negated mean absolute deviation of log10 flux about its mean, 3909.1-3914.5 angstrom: -0.044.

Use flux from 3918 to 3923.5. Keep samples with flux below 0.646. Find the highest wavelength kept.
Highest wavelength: 3923.07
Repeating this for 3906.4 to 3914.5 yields 3914.05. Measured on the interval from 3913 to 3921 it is 3914.95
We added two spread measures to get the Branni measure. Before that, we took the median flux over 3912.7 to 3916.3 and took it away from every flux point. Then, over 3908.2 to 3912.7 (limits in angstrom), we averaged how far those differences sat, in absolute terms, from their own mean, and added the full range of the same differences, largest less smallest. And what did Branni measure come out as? 0.29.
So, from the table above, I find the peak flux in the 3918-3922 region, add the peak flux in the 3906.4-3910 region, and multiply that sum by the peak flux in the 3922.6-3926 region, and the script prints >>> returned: 1.04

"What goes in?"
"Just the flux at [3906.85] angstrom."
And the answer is 0.6162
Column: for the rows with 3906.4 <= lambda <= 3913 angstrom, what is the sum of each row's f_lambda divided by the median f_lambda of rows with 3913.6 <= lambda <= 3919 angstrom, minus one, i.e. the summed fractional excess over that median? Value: 0.75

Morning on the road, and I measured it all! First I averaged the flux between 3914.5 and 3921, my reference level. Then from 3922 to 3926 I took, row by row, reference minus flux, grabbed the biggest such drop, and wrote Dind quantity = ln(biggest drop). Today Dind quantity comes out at -2.8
